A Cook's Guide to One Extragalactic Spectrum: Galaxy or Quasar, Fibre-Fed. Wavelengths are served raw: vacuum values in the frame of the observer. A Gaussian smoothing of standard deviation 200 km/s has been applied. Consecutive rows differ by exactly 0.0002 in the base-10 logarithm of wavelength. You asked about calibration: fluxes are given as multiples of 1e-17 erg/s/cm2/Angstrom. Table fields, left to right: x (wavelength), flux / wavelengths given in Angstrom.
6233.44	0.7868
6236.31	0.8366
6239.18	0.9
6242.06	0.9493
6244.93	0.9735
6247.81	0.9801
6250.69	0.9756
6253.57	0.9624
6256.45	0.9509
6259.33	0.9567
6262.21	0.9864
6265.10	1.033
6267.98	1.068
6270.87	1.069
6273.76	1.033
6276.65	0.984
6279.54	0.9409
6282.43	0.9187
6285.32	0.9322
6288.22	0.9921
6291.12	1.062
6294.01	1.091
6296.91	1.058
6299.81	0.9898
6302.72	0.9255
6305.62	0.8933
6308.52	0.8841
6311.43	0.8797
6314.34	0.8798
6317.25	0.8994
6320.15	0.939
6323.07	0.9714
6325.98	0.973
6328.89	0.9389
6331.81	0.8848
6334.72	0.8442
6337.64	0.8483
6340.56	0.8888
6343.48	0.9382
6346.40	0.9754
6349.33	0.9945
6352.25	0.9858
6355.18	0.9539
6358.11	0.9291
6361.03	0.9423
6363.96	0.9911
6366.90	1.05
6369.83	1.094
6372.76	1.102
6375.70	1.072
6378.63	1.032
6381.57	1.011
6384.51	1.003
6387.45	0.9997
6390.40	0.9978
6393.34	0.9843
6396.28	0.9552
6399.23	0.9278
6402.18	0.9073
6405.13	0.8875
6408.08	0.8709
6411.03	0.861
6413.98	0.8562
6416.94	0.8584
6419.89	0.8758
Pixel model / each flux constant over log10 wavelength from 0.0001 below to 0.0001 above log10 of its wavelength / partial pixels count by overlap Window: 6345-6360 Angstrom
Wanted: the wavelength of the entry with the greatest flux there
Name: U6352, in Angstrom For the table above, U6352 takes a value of 6349.33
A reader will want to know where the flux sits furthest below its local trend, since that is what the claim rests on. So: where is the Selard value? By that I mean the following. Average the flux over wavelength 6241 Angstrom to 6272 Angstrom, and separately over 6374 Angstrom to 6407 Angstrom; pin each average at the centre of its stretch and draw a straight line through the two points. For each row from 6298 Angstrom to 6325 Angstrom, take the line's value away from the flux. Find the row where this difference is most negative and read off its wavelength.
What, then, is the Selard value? 6311.43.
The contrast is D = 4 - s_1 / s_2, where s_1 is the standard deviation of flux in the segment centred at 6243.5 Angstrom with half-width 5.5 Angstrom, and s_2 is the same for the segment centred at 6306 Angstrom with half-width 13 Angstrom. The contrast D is 3.6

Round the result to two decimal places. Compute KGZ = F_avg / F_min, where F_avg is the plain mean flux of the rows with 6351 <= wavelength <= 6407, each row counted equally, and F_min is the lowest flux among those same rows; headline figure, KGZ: 1.12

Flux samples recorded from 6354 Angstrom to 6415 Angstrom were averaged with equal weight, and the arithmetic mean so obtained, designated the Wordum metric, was 0.97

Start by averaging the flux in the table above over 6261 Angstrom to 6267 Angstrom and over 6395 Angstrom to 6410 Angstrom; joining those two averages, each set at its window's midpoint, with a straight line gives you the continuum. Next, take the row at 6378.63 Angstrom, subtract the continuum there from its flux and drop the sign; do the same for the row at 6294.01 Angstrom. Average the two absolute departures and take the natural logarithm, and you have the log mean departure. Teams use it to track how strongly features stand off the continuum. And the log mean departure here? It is -2.3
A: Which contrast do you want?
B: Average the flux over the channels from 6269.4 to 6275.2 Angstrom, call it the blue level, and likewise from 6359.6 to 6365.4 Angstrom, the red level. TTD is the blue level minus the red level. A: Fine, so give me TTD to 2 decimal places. 0.08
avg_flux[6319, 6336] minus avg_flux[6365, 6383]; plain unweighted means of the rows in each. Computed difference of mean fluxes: -0.13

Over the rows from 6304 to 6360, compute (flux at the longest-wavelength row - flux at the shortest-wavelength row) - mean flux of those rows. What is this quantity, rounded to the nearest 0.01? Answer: -0.89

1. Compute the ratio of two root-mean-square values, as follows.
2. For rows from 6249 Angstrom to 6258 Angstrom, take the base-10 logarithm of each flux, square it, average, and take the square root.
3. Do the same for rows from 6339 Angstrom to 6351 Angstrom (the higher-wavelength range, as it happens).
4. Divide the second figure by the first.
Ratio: 1.7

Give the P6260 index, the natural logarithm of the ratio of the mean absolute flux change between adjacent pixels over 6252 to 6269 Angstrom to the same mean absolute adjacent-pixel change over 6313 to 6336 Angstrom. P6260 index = -0.21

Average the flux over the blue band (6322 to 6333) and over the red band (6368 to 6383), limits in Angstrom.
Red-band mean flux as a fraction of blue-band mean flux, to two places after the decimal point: 1.13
